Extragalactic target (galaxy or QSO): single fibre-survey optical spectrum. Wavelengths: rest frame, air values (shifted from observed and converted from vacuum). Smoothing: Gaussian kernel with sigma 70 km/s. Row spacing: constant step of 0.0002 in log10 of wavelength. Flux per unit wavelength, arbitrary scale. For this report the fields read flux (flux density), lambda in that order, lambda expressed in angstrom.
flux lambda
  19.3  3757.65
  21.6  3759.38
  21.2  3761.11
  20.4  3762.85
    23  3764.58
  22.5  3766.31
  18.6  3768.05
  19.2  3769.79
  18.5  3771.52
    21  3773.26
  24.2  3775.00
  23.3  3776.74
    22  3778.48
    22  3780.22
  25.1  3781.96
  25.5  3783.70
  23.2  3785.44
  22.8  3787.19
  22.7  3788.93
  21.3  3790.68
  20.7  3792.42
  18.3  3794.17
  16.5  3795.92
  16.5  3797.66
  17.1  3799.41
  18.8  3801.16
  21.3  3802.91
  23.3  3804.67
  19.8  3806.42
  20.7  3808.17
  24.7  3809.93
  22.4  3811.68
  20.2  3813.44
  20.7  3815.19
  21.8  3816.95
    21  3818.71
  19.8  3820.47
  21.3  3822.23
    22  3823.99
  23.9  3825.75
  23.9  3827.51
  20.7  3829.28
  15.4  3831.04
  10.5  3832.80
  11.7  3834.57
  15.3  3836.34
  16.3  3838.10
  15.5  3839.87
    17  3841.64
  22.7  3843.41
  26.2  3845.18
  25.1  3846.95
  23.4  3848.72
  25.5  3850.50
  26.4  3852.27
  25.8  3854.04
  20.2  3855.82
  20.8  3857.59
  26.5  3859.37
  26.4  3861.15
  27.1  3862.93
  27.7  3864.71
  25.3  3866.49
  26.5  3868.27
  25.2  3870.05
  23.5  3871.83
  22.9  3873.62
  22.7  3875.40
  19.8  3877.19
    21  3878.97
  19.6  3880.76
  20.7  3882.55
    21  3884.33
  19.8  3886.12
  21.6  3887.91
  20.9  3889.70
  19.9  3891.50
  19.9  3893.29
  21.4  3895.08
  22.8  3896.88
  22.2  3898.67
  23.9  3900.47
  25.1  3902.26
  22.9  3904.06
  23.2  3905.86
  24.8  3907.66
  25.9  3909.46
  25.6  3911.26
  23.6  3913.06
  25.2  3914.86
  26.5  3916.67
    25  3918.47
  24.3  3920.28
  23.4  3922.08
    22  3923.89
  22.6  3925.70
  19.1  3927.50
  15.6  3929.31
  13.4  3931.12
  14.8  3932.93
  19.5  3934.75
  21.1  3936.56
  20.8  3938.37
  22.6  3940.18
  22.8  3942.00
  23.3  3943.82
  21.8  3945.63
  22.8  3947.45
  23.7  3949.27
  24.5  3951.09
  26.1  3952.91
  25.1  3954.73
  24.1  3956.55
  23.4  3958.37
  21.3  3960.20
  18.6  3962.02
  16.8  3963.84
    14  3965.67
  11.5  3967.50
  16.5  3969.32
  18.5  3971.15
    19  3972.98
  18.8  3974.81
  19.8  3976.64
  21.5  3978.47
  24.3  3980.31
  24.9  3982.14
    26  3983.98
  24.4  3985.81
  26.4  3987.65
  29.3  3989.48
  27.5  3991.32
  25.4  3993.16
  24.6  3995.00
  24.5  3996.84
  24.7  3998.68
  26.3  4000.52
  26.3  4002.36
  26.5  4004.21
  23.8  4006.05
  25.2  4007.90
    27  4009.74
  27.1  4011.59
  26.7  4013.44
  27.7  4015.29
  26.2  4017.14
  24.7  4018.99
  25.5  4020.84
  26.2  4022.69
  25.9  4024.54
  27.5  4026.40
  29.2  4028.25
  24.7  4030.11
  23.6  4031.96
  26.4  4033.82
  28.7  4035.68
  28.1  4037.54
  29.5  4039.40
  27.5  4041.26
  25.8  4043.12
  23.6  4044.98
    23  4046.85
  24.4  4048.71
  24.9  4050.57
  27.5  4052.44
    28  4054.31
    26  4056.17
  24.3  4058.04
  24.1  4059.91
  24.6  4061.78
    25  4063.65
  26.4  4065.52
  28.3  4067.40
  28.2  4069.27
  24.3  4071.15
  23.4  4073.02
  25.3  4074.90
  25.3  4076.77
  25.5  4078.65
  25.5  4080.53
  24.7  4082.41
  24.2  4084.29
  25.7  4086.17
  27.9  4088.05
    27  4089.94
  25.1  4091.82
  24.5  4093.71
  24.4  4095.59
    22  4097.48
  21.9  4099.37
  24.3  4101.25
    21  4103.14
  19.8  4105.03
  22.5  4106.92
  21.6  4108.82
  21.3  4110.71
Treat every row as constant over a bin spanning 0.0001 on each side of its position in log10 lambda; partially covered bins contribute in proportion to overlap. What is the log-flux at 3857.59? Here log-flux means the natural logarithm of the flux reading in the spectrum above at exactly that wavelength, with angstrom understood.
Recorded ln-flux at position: 3.0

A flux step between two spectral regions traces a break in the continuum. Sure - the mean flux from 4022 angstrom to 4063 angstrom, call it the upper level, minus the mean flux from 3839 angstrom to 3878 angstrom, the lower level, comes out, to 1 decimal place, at 2.3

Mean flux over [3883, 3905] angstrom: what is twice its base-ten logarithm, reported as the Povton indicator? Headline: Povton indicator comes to 2.68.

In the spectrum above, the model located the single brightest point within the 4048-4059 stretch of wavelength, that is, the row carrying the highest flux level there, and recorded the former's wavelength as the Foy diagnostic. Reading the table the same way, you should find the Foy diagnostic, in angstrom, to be 4054.31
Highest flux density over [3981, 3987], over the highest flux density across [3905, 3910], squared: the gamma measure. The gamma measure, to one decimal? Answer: 1.0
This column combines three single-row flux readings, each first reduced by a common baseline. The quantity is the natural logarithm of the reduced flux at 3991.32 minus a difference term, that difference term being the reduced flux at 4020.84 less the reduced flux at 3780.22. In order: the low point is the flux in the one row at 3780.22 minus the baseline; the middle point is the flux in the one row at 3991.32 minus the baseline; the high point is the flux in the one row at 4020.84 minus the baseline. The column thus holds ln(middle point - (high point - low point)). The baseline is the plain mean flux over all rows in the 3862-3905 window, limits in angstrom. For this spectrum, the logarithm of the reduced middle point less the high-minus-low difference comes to 0.31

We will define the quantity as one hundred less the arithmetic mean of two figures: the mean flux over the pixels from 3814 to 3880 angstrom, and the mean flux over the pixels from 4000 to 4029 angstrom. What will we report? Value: 75.9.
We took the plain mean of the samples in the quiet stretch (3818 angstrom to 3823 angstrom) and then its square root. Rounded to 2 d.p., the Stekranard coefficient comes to 4.55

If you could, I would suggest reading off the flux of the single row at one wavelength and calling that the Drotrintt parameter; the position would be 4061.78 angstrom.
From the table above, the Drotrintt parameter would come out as 24.6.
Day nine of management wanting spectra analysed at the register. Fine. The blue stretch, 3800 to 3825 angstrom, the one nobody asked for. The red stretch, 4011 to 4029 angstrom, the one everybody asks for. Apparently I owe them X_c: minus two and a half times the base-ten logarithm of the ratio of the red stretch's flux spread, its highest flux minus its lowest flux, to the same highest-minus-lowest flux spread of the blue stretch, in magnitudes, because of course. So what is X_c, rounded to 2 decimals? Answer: 0.29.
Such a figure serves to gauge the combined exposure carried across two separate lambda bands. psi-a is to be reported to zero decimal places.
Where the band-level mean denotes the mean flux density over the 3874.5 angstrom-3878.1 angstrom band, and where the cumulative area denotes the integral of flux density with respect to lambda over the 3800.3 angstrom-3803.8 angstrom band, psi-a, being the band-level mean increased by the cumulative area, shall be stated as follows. 91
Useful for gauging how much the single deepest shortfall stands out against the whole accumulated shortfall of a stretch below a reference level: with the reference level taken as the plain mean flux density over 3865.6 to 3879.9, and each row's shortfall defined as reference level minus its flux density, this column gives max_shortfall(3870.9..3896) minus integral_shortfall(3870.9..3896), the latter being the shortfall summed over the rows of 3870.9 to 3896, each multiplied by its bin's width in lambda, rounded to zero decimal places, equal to -54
